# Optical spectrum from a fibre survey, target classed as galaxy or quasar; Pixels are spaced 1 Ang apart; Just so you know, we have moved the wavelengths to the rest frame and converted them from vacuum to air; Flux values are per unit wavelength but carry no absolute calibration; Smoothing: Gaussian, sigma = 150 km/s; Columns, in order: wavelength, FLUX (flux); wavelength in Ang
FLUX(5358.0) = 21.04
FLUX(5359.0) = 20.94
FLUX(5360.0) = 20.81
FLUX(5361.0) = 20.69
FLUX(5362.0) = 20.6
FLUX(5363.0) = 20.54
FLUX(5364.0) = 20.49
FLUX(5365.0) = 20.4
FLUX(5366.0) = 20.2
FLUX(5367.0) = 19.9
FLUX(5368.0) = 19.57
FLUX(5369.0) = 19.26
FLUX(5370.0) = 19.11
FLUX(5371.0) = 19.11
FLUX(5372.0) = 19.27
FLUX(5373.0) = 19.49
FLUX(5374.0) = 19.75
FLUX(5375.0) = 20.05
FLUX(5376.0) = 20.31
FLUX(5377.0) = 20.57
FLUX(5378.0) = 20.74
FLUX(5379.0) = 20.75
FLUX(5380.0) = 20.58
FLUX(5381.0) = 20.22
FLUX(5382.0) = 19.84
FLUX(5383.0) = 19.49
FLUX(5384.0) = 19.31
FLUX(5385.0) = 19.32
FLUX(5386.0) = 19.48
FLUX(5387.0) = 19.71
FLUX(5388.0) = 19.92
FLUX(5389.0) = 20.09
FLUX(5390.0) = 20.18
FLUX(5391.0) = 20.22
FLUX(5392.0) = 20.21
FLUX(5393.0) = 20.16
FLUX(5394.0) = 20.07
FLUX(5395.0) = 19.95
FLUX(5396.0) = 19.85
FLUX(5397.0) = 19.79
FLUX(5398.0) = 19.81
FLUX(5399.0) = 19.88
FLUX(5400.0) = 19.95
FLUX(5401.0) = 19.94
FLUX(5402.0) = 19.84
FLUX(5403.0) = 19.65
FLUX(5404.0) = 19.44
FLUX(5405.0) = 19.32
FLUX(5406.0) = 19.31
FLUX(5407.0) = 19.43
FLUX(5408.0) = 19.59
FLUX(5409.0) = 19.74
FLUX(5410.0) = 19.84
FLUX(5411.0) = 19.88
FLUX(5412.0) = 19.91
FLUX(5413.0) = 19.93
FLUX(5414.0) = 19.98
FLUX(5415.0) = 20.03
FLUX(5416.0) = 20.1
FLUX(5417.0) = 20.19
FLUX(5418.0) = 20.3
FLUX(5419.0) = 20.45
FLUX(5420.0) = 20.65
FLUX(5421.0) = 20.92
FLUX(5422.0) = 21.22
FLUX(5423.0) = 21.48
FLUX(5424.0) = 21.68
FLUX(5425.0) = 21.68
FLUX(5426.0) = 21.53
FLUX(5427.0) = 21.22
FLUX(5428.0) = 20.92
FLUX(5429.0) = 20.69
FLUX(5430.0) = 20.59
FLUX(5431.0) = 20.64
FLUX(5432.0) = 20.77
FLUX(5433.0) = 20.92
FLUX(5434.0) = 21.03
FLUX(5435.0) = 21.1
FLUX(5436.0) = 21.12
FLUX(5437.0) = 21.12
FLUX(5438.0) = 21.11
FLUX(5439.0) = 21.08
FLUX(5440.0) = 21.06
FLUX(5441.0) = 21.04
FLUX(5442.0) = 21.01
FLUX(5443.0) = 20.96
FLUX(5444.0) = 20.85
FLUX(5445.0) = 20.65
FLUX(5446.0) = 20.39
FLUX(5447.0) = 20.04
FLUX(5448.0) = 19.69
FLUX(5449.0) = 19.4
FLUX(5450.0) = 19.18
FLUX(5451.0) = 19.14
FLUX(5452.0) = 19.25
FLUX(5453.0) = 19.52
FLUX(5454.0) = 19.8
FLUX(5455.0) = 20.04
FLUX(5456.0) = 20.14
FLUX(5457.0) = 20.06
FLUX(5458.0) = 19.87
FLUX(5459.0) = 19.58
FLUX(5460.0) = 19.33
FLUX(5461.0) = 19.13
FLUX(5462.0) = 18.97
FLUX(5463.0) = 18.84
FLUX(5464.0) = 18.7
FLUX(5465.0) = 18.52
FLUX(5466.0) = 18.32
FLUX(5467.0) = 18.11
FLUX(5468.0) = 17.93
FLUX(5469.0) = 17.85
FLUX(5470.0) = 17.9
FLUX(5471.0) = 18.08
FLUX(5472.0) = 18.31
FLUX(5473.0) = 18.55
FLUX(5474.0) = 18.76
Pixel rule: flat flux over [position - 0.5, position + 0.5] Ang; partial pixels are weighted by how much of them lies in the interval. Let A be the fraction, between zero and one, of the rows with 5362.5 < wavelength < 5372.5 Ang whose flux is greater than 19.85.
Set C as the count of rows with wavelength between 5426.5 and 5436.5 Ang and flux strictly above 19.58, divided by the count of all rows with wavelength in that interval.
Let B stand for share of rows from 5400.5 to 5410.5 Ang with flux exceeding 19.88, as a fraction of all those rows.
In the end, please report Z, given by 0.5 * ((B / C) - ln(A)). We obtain 0.40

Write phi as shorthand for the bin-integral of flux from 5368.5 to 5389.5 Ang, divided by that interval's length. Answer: 19.8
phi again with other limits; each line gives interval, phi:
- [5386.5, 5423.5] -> 20.0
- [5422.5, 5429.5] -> 21.3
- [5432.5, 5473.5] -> 19.7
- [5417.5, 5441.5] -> 21.0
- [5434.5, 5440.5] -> 21.1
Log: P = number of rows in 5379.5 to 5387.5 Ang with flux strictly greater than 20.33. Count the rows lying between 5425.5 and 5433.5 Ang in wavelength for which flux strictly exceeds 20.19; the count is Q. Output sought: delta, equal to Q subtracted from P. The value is -7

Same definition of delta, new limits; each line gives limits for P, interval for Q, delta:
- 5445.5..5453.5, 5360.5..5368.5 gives -5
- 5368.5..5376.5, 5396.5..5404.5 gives 0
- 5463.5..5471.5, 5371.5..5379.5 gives -4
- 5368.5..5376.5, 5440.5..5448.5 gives -6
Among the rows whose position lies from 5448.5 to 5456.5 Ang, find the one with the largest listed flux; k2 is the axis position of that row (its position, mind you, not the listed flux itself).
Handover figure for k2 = 5456.0 Ang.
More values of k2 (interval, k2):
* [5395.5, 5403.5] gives 5400.0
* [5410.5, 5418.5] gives 5418.0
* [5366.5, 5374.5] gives 5367.0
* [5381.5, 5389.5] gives 5389.0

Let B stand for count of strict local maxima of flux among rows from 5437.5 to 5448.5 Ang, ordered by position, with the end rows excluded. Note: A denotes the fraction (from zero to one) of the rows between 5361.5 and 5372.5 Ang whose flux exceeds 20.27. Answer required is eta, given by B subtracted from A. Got 0.4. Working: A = 0.4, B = 0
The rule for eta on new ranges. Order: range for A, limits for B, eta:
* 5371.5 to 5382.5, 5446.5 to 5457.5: -0.5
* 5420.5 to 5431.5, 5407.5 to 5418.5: 1.0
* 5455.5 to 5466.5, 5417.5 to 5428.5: 0.0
